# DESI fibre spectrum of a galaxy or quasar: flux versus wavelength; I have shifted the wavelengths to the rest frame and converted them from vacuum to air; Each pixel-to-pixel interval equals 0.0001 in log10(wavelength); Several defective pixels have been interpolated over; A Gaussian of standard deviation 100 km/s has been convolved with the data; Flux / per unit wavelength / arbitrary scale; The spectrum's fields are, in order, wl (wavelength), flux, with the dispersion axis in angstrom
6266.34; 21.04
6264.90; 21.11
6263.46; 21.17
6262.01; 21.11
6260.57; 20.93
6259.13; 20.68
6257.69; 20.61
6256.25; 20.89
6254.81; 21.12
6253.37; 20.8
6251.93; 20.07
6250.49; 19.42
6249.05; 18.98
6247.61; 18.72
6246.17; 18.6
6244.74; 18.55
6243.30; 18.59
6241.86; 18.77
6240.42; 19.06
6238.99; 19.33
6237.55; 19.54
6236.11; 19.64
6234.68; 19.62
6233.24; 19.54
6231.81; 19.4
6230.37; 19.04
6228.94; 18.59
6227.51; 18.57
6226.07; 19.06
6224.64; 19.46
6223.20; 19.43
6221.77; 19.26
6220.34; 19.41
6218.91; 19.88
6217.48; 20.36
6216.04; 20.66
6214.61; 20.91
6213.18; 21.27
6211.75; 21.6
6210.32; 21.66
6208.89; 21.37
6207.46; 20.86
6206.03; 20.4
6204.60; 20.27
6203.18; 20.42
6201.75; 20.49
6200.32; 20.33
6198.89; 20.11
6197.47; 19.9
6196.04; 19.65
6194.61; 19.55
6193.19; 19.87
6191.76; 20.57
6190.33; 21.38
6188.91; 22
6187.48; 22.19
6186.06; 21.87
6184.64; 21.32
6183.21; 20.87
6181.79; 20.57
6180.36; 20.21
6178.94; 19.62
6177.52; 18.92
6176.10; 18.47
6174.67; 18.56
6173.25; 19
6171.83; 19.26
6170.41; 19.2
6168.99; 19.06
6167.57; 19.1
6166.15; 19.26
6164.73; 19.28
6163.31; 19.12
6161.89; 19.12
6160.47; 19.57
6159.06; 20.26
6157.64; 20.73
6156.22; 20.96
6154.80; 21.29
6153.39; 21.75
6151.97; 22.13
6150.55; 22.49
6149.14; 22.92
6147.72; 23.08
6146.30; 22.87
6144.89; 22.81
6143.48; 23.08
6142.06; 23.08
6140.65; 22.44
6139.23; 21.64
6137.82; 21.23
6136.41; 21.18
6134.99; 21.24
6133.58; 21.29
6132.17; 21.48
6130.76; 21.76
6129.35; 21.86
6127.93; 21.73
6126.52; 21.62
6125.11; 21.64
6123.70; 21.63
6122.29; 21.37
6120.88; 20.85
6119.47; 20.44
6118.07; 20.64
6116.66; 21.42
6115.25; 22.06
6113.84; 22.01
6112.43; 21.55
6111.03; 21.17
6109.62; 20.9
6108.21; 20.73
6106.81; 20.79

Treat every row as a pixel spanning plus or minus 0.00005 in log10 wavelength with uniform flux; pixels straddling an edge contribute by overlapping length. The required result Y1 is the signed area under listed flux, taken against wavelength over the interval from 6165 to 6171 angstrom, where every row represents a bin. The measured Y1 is 115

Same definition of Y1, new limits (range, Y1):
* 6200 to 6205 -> 102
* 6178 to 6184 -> 122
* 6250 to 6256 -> 123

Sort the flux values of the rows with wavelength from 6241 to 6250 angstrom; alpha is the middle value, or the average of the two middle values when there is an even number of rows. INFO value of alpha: 18.7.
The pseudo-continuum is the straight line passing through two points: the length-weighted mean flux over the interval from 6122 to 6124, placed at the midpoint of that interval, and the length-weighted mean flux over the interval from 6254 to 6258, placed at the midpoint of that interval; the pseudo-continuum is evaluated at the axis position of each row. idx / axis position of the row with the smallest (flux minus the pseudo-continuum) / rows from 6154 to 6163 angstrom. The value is 6161.89 angstrom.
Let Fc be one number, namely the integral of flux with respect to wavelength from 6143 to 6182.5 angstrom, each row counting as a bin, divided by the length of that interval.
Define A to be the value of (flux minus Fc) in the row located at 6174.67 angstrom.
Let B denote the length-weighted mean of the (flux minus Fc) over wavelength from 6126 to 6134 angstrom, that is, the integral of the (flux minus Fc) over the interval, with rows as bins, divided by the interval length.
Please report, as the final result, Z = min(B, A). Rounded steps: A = -1.9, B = 1.20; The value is -1.9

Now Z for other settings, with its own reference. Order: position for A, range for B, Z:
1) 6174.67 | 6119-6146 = -1.9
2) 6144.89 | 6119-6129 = 0.9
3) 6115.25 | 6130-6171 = 0.7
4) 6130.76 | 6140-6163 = 1.3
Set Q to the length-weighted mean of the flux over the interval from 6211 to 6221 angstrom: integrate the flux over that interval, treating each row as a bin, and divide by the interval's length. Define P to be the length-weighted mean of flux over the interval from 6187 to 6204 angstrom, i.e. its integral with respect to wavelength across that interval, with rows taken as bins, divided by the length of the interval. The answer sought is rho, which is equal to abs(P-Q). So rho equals 0.08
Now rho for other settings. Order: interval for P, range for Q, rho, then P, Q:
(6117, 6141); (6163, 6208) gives 1.34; 21.4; 20.1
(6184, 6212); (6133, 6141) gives 0.67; 20.8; 21.5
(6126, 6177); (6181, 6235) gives 0.62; 20.9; 20.3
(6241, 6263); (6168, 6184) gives 0.43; 19.9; 19.4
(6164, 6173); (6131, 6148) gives 2.90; 19.2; 22.1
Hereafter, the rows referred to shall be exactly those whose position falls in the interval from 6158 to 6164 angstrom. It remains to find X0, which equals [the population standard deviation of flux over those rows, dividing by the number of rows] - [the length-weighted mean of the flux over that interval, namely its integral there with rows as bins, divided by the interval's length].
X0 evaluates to -19.1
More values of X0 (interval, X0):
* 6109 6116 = -21.1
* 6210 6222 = -19.7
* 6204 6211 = -20.4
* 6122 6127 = -21.5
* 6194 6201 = -19.6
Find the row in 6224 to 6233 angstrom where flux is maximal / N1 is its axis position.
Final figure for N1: 6224.64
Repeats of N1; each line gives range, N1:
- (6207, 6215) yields 6210.32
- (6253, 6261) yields 6254.81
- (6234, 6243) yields 6236.11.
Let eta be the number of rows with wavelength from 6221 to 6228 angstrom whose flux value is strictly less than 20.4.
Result 5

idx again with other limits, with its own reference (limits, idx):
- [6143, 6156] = 6154.80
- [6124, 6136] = 6134.99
